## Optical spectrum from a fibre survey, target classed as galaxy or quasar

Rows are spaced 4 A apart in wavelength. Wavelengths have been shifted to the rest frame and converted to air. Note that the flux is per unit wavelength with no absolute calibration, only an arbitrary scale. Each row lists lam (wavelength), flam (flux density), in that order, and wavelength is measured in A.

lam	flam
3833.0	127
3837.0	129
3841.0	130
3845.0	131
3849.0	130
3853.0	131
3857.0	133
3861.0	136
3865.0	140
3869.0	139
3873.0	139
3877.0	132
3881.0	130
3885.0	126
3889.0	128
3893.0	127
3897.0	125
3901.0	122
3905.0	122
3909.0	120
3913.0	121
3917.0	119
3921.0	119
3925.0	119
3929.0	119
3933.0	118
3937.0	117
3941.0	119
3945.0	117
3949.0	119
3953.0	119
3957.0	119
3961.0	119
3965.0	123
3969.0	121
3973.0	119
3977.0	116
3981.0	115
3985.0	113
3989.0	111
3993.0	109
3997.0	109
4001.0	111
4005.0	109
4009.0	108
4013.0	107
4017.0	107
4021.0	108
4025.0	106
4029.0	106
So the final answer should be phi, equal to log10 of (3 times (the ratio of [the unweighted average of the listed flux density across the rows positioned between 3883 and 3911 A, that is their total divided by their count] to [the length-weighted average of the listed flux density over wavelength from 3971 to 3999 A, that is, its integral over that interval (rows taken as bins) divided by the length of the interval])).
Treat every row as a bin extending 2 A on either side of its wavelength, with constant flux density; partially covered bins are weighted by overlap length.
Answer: 0.52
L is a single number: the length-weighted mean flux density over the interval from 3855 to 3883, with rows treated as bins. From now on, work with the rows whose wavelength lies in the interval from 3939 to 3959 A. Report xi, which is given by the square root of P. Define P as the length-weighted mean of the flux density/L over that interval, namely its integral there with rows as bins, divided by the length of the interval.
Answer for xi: 0.94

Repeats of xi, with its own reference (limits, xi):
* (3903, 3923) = 0.94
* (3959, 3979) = 0.94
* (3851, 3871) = 1.00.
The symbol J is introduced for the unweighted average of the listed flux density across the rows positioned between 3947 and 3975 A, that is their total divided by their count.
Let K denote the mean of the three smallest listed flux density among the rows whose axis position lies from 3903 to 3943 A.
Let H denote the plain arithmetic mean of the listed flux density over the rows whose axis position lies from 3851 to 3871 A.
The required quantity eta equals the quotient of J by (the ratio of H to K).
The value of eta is 104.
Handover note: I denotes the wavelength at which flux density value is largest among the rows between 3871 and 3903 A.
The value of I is 3873.0 A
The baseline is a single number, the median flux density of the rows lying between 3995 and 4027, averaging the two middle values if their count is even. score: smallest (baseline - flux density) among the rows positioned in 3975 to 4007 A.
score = -8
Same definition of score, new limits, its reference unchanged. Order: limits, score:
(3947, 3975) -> -15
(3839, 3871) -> -32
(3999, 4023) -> -3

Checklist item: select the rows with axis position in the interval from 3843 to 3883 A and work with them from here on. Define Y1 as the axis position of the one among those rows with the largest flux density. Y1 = 3865.0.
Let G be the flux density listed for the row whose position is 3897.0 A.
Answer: 125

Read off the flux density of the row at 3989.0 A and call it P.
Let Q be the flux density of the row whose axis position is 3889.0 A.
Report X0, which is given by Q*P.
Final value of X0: 14208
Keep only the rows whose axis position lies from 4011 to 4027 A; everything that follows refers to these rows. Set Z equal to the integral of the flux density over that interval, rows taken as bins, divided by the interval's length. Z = 107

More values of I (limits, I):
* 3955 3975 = 3965.0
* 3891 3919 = 3893.0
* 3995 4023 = 4001.0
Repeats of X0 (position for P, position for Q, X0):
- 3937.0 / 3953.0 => 13923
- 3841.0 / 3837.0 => 16770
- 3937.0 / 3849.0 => 15210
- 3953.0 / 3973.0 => 14161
